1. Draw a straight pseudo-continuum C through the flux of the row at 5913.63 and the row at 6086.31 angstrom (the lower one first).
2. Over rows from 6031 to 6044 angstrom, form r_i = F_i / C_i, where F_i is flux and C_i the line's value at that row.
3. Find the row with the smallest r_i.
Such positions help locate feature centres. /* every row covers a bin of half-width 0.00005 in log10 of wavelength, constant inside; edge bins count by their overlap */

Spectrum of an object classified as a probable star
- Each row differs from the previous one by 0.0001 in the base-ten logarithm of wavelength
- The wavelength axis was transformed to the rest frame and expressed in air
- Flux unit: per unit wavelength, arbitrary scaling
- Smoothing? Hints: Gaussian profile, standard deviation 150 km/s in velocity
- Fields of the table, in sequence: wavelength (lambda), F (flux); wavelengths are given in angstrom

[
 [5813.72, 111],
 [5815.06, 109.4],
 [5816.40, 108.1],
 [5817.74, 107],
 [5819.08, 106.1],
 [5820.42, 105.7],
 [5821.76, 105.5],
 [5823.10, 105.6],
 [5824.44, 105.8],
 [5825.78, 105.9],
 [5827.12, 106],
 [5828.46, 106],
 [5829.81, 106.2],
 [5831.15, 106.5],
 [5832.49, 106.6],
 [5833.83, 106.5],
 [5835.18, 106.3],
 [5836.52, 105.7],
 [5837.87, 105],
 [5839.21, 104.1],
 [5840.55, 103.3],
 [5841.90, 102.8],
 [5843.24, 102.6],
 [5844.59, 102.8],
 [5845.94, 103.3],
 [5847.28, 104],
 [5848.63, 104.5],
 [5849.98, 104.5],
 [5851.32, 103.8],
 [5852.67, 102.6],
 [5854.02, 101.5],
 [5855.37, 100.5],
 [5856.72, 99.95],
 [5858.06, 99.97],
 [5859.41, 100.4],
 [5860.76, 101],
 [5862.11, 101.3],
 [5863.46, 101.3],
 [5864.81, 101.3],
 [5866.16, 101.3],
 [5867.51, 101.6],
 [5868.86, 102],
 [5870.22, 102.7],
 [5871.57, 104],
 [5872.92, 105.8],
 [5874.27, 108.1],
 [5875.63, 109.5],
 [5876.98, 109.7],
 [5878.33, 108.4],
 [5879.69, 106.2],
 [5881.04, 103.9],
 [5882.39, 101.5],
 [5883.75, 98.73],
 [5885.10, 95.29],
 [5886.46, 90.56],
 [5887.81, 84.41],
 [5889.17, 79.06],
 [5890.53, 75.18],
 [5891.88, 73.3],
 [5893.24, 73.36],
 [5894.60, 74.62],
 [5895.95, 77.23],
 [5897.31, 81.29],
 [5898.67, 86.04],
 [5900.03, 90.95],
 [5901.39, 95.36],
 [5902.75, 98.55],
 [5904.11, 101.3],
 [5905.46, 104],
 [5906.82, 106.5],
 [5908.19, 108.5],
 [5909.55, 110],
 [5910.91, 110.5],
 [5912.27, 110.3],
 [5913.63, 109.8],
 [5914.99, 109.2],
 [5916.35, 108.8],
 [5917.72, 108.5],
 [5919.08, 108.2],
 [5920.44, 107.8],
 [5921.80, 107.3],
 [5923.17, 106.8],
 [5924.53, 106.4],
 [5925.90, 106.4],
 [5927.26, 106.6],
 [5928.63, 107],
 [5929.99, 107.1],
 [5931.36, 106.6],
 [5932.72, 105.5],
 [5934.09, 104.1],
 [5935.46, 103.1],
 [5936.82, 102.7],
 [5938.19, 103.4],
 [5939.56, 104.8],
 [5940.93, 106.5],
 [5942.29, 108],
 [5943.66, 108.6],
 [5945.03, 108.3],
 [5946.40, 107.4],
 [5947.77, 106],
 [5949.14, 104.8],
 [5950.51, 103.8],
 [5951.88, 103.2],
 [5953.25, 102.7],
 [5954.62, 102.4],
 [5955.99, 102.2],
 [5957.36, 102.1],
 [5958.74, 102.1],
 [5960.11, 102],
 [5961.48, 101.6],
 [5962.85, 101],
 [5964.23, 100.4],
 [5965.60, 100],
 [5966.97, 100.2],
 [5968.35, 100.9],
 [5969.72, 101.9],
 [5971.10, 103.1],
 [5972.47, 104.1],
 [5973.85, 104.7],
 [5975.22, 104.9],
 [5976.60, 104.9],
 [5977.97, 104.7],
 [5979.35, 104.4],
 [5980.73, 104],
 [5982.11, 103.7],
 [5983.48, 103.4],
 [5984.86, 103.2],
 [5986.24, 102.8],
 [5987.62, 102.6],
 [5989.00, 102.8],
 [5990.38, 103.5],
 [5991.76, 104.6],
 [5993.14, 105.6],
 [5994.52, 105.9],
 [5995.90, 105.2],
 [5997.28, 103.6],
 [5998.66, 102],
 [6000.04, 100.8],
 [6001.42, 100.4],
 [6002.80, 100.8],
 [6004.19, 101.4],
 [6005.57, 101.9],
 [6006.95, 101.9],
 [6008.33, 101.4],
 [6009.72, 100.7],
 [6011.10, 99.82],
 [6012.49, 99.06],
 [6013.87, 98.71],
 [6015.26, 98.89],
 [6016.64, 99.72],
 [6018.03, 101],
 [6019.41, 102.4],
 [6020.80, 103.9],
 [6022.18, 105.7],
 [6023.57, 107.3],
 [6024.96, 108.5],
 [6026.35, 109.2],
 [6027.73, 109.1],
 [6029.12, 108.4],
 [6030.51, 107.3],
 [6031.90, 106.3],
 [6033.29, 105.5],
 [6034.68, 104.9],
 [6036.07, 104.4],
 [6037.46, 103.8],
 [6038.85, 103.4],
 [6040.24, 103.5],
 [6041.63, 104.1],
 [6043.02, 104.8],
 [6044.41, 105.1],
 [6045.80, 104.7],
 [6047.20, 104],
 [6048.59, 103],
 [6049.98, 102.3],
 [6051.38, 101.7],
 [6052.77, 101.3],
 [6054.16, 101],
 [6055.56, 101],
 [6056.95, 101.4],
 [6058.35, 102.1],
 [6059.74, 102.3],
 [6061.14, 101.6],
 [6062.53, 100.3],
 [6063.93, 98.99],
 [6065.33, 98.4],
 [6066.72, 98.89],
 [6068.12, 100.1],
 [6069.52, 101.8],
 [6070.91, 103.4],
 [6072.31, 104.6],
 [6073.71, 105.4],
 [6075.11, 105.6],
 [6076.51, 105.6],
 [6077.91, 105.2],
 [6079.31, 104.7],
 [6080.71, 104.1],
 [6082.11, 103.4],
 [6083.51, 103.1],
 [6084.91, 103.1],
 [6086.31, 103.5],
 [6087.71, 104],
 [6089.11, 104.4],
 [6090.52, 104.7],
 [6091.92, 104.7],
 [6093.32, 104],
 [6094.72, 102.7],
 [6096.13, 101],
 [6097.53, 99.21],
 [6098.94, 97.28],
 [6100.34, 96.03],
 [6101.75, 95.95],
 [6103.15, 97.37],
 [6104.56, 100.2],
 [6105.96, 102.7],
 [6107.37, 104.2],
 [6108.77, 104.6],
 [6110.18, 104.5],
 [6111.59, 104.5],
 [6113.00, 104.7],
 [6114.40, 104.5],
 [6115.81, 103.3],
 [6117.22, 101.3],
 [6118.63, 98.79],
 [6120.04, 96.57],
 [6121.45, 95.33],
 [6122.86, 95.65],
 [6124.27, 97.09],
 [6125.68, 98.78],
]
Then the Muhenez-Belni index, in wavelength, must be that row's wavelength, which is 6038.85 angstrom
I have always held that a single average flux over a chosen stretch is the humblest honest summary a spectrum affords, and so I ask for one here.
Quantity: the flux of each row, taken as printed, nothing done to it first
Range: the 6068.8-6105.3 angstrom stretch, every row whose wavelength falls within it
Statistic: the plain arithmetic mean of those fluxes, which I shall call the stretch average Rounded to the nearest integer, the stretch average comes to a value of 103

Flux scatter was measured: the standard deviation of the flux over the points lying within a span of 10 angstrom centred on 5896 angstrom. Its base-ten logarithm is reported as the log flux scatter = 0.8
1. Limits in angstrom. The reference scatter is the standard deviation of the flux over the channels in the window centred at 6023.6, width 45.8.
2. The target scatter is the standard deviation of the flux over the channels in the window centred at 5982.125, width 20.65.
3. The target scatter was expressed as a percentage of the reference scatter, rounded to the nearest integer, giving 26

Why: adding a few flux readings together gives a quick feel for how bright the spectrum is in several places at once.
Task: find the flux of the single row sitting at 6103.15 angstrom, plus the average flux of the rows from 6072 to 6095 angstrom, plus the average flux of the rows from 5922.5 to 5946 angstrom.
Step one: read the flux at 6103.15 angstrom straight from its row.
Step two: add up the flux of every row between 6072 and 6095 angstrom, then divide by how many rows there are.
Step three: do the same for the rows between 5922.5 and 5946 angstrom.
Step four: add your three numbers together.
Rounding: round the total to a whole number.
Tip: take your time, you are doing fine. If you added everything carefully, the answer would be 308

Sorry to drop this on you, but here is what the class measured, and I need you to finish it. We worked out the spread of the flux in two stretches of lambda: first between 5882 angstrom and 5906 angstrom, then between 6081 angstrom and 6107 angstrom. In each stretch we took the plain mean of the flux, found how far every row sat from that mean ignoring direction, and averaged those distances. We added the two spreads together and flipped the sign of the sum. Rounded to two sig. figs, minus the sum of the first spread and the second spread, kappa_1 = -12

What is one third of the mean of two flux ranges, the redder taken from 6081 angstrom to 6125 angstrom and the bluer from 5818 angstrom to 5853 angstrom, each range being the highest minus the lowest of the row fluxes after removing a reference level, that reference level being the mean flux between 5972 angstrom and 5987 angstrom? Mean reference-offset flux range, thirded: 2.2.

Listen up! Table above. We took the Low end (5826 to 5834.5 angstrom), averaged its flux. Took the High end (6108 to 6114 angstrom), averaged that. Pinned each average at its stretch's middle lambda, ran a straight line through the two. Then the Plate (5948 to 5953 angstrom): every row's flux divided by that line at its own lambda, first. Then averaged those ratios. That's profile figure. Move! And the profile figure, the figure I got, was 0.985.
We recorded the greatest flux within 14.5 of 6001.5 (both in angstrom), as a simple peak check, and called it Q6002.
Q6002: 105.9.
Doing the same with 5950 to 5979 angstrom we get 104.9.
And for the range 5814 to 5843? 109.4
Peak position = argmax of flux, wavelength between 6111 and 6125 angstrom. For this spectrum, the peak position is 6113.00 angstrom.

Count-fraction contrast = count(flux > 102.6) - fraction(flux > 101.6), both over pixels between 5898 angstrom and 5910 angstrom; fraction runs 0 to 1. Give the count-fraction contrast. 4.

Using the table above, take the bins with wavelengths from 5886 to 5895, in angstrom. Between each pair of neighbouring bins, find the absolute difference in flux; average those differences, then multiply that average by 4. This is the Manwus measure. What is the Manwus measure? 12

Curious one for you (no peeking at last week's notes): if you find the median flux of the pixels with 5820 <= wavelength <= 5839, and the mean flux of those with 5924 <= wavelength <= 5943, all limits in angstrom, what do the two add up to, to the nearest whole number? 212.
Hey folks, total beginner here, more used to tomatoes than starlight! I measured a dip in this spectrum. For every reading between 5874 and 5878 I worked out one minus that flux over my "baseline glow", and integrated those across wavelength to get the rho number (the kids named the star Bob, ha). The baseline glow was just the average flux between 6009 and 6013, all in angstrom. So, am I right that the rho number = -0.38 angstrom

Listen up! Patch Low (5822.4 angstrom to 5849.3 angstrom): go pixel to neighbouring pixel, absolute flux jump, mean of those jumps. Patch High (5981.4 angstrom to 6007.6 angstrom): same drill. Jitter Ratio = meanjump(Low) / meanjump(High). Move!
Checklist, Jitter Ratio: 0.57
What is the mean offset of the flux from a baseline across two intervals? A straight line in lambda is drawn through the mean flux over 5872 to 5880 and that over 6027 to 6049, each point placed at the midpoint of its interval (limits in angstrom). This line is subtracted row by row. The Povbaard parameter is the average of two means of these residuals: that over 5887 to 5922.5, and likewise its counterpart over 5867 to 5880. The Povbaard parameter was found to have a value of -6.7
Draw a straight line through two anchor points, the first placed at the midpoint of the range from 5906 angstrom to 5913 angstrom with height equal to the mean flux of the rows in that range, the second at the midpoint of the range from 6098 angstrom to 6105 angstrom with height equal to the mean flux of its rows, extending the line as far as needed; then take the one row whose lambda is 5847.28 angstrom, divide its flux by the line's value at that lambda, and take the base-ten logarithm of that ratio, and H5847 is -0.04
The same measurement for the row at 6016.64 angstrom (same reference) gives -0.01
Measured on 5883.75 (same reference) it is -0.05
